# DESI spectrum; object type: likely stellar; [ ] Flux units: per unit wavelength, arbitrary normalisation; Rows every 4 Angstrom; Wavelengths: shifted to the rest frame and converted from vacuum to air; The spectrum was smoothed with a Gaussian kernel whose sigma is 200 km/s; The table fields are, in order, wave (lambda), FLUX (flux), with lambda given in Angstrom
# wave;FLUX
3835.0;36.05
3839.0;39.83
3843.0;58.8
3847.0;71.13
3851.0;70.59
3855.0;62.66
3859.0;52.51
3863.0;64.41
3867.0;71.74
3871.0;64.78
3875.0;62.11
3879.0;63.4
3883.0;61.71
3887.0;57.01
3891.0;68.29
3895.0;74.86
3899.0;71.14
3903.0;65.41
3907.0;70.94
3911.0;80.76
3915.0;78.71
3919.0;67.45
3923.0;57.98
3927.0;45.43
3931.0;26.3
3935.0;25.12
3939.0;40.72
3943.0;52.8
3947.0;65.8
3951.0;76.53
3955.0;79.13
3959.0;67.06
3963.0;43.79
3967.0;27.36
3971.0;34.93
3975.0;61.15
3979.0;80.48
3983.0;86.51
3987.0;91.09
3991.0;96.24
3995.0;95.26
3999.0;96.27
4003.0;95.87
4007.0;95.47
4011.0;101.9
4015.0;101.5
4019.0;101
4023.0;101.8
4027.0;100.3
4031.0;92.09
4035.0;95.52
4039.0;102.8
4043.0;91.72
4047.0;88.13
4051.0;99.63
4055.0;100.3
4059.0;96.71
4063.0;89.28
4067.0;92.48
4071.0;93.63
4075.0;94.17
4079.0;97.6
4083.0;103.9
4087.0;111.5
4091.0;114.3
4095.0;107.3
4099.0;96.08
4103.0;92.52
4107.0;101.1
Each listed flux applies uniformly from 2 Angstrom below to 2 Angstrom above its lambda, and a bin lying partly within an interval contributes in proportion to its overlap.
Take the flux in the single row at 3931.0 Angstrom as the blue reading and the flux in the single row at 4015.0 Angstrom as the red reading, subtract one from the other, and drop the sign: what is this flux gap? 75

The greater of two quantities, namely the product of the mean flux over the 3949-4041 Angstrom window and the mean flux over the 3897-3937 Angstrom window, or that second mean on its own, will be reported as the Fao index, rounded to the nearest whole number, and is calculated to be 4929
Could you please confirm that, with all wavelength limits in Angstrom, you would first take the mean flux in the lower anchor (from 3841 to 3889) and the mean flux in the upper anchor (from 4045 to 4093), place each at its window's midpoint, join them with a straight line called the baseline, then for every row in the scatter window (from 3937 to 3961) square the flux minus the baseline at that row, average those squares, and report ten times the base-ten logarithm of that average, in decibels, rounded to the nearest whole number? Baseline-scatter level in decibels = 25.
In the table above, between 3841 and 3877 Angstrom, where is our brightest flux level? 3867.0 Angstrom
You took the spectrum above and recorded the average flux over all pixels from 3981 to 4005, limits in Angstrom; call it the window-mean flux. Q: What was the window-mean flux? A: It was 94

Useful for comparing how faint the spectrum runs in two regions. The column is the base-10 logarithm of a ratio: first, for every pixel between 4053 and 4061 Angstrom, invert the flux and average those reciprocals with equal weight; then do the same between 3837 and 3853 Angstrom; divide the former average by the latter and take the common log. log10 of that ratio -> -0.24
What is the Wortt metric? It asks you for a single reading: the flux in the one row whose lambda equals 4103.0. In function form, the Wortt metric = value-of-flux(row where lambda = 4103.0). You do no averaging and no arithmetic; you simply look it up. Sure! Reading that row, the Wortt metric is 92.52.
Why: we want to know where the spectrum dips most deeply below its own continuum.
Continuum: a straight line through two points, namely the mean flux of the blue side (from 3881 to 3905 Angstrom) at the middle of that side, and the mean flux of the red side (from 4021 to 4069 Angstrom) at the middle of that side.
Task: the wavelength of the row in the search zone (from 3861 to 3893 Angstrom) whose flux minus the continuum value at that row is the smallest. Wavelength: 3887.0 Angstrom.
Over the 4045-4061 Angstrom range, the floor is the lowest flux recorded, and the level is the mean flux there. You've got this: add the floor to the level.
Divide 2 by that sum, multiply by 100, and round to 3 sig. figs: 1.09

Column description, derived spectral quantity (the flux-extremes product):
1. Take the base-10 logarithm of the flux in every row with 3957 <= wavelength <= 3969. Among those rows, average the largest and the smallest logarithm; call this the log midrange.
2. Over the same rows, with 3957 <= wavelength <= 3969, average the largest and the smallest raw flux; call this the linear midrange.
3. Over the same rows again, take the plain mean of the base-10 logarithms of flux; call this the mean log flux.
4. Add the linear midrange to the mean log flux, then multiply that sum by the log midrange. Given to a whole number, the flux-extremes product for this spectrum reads 80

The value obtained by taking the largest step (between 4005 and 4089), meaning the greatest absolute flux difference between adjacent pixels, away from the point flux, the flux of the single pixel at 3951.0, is 65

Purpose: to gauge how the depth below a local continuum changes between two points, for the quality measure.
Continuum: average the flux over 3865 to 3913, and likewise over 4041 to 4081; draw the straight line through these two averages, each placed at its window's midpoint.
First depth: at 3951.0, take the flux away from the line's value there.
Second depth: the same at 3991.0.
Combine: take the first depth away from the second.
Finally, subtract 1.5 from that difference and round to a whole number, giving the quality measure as -15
